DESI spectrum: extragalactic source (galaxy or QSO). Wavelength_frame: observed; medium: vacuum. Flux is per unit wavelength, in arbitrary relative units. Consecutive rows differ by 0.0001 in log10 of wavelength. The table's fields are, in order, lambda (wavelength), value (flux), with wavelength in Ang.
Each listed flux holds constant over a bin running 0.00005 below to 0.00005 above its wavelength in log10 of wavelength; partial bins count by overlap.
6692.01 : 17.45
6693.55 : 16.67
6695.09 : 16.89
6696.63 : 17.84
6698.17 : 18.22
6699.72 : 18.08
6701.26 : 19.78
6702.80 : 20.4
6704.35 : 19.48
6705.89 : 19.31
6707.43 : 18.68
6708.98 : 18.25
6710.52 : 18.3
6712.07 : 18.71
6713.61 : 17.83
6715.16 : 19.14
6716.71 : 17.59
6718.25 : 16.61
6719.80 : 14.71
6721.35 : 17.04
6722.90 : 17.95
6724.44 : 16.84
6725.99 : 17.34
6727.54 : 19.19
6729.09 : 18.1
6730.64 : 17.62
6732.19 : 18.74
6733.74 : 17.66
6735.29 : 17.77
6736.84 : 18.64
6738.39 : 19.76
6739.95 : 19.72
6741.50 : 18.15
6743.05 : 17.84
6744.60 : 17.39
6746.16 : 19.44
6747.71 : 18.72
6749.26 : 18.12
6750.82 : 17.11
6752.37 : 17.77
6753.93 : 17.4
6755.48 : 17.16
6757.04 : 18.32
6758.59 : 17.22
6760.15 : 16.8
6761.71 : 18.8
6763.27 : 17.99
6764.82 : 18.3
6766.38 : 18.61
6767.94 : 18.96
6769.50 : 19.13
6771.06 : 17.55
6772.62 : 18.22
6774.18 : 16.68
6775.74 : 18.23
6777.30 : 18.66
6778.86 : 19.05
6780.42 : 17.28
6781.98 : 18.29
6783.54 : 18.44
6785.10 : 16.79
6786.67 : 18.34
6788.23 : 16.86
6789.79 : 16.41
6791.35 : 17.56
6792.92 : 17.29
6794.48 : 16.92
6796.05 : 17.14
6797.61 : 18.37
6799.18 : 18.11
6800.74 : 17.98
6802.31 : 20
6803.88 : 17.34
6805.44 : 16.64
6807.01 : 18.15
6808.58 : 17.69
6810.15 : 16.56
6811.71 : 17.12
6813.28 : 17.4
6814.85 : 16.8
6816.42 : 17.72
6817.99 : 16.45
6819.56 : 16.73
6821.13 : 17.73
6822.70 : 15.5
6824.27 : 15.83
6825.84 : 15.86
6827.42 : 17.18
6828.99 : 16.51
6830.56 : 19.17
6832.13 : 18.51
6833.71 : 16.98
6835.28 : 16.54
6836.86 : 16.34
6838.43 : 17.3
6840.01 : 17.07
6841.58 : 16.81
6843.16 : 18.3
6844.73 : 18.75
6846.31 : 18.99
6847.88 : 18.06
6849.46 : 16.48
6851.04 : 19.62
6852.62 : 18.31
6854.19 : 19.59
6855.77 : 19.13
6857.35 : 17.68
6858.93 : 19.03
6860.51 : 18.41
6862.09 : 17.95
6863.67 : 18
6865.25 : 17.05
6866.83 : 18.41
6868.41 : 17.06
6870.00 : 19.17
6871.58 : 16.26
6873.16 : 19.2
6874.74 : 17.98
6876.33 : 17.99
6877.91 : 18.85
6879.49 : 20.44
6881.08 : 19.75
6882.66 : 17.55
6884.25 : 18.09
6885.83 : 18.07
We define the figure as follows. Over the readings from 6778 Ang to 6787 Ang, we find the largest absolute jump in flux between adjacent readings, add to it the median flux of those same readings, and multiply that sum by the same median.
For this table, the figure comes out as 368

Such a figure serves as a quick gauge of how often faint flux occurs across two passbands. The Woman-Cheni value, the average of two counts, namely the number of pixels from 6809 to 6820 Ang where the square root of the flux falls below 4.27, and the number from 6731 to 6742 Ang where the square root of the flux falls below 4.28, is 5.0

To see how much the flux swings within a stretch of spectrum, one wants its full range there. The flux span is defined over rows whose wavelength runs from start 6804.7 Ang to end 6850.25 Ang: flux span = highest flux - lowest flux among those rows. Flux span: 3.67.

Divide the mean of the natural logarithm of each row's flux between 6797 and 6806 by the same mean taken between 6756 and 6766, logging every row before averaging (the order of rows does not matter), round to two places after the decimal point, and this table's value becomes 1.00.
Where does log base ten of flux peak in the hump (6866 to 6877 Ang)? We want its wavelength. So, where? 6873.16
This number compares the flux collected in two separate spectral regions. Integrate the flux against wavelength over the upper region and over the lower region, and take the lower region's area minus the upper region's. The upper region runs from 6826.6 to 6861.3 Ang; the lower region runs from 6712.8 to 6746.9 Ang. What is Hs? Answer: -10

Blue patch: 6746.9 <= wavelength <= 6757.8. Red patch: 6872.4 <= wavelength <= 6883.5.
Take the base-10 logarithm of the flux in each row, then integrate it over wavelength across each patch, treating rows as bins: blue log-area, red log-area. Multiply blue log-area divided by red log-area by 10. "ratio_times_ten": 10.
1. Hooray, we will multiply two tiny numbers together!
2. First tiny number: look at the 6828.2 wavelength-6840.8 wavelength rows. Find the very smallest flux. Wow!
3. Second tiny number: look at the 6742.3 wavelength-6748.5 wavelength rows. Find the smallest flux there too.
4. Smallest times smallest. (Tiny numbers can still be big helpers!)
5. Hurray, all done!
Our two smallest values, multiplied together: 284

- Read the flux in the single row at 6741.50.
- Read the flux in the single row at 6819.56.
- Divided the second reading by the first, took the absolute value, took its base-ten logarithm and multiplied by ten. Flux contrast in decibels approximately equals -0.35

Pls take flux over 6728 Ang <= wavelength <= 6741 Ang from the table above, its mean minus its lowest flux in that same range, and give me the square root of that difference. 0.94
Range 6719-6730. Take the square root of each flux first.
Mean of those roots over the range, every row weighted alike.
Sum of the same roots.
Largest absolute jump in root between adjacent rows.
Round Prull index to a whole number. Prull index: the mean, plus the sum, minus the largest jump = 33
